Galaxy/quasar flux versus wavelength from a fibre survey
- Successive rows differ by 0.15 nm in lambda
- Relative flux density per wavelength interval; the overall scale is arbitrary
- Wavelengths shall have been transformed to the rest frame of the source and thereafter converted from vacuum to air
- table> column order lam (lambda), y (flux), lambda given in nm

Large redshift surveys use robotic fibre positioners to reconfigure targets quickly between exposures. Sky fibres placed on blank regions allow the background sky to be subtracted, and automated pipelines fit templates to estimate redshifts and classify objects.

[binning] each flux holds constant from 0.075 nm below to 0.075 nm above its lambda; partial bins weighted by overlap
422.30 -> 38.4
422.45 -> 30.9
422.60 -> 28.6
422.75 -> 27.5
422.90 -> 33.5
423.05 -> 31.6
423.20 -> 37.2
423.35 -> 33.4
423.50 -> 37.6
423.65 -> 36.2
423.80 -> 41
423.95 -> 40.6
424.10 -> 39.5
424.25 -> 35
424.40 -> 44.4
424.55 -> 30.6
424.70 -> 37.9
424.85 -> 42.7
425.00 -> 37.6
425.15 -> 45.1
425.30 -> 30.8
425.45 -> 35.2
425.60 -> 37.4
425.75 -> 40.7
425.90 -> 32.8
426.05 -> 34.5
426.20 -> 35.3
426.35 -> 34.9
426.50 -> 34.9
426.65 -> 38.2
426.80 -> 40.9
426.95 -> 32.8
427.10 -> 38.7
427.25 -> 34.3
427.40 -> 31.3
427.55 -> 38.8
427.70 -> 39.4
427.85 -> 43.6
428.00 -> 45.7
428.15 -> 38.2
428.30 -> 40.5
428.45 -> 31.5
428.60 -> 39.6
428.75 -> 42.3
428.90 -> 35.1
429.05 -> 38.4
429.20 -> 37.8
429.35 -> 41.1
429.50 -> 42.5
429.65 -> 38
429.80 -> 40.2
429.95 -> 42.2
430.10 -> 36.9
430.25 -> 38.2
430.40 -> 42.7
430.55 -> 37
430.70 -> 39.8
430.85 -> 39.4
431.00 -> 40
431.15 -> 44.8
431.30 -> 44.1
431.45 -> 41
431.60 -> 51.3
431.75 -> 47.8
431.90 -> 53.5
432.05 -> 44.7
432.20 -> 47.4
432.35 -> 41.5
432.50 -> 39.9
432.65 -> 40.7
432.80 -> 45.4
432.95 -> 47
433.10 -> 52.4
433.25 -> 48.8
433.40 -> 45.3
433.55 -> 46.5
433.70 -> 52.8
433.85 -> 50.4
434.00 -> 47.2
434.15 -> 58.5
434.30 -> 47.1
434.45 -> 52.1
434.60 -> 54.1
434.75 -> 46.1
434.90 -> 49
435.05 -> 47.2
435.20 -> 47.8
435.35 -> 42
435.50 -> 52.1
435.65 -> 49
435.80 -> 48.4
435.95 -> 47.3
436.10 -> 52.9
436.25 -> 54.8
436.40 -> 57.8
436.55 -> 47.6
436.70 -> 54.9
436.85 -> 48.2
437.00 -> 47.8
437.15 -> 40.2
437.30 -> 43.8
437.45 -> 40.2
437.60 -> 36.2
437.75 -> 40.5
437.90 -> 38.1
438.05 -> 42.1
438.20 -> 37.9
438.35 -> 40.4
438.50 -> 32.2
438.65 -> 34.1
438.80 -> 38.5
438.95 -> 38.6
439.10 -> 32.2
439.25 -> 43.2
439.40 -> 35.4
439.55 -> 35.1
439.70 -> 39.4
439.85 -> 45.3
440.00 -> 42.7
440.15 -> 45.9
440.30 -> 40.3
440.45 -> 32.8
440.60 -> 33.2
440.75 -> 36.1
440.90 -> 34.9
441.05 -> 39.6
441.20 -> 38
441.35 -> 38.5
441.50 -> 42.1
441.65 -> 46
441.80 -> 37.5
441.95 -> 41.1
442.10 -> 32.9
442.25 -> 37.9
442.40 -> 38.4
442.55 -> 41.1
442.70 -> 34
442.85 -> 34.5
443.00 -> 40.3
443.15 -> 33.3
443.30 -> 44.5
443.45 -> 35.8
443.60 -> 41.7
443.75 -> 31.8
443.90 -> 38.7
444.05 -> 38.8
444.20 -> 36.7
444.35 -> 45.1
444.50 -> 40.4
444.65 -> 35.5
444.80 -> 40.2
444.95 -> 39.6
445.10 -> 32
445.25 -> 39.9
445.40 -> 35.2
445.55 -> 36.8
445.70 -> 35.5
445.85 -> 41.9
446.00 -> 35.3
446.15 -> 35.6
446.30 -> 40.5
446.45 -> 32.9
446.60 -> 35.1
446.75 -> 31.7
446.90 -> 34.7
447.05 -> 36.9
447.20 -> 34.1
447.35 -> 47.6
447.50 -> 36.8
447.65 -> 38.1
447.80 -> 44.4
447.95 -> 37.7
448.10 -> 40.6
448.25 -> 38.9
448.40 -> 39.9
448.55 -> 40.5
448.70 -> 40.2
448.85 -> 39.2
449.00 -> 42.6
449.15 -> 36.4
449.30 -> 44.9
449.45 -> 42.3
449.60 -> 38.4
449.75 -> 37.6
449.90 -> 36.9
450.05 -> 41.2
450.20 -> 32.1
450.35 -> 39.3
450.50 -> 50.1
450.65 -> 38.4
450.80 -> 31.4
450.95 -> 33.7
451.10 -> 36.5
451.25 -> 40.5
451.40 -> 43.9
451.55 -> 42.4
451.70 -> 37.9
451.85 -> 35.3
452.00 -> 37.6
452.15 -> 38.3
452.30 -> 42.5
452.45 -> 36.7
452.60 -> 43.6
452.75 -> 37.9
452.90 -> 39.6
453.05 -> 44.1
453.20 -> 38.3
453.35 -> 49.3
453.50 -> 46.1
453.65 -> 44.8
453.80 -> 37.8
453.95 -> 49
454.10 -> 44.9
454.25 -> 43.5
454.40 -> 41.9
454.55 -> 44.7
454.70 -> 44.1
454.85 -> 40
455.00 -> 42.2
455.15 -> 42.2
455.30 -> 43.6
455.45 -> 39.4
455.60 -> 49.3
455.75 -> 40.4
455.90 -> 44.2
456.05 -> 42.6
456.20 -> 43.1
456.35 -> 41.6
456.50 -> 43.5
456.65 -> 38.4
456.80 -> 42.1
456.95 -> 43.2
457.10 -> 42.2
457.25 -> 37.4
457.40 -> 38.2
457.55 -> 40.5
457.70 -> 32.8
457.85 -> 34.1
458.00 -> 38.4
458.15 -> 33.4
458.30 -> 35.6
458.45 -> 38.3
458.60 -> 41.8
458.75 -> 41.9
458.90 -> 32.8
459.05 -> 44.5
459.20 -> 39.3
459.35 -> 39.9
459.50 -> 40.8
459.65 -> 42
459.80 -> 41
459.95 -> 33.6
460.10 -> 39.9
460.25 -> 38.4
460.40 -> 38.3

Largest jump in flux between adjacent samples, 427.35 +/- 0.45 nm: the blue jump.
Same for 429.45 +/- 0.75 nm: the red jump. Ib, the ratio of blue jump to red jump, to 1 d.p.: 1.0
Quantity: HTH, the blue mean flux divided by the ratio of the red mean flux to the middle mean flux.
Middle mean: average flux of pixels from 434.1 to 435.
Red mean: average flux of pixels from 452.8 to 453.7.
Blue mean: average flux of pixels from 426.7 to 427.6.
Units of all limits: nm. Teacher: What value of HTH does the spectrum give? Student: 42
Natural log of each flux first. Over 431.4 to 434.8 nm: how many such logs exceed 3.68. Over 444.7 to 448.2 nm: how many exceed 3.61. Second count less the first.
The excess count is -13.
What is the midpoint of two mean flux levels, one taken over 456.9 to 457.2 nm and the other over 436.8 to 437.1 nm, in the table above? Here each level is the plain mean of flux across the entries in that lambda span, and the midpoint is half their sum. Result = 45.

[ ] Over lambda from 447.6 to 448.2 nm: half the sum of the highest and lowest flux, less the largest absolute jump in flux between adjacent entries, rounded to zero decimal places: 34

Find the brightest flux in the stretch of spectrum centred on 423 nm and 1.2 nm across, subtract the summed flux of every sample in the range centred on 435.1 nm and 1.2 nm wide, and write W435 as -350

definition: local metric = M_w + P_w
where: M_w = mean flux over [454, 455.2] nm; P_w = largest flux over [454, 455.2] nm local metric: 88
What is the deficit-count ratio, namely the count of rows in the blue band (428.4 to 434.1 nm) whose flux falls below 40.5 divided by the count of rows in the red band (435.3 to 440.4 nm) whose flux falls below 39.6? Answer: 1.3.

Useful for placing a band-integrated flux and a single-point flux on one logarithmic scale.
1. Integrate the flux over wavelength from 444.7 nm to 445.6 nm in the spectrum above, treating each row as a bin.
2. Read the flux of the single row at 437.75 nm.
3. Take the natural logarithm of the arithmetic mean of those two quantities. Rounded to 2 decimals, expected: 3.61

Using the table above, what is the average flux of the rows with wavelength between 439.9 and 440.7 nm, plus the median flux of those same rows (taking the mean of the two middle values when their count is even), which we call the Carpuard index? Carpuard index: 79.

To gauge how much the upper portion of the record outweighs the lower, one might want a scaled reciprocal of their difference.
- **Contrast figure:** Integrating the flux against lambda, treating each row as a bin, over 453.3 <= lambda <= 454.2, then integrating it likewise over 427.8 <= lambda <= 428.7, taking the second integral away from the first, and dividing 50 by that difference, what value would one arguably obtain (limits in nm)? 10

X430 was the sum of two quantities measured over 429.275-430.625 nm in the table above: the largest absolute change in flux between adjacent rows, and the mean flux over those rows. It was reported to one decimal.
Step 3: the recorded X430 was 45.6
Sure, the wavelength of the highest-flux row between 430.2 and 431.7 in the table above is 431.60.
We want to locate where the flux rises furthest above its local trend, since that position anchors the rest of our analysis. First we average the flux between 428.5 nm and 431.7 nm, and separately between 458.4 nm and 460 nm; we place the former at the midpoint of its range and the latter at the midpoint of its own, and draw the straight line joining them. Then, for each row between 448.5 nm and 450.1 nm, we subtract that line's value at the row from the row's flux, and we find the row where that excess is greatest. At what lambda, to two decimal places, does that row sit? 449.30 nm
